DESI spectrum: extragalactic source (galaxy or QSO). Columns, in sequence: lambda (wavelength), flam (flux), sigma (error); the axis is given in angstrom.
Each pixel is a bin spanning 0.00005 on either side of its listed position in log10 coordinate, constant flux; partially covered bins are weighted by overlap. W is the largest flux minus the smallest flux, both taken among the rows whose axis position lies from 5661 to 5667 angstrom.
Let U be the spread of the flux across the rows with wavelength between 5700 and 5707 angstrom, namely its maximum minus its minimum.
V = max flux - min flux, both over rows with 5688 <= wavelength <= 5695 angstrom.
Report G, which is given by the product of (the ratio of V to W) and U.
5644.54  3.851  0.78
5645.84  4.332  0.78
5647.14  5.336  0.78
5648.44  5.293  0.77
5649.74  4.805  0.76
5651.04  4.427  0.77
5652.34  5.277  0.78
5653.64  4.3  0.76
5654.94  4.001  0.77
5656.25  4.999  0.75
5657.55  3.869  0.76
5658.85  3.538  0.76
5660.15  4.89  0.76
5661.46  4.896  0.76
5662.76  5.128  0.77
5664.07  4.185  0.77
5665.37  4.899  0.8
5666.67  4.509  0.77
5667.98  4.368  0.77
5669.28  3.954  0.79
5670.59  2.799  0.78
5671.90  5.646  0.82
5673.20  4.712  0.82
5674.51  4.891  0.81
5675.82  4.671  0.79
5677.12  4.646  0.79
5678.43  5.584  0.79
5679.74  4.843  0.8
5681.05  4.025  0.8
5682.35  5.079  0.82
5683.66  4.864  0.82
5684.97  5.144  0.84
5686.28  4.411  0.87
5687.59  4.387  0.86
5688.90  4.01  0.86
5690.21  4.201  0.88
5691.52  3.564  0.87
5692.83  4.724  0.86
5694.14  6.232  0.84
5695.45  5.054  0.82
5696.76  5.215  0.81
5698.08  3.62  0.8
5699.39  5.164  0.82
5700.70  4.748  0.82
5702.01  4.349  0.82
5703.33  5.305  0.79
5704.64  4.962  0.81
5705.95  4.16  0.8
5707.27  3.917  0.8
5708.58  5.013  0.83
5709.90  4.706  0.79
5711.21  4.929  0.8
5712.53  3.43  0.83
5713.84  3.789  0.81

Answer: 3.2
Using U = 1.1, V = 2.7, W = 0.94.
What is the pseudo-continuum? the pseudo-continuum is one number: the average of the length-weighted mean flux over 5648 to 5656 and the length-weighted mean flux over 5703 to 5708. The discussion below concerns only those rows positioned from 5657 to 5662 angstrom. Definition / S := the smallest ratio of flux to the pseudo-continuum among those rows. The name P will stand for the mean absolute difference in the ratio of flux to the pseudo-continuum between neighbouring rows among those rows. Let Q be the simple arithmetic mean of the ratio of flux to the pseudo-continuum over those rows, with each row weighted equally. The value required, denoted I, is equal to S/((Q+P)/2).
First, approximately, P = 0.122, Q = 0.93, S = 0.766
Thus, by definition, 1.46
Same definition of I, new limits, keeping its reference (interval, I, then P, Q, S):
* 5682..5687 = 1.67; 0.089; 1.06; 0.955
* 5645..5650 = 1.59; 0.111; 1.07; 0.938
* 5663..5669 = 1.71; 0.090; 0.97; 0.906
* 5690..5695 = 1.23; 0.239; 1.01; 0.772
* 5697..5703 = 1.38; 0.170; 0.97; 0.784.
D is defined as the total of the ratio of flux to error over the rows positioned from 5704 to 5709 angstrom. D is 22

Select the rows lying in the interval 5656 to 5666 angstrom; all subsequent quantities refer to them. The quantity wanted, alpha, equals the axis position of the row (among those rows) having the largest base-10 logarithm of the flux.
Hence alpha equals 5662.76 angstrom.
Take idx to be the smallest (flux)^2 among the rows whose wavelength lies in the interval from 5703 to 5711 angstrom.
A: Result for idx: 15.3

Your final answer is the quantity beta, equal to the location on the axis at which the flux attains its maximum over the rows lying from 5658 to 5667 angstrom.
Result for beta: 5662.76 angstrom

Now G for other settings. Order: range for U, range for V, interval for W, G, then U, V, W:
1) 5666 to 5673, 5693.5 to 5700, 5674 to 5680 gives 7.9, 2.8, 2.6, 0.94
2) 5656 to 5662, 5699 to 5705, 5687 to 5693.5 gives 1.2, 1.5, 1.0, 1.16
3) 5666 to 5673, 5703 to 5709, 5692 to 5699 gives 1.5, 2.8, 1.4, 2.61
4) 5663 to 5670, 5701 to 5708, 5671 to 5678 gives 1.3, 0.9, 1.4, 1.00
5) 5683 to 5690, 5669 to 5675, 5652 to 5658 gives 2.3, 1.1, 2.8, 1.41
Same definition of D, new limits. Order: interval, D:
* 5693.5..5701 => 37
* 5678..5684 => 30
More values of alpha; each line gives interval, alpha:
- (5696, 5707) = 5703.33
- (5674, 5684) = 5678.43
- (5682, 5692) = 5684.97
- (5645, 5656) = 5647.14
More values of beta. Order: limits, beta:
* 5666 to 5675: 5671.90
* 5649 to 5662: 5652.34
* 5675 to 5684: 5678.43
